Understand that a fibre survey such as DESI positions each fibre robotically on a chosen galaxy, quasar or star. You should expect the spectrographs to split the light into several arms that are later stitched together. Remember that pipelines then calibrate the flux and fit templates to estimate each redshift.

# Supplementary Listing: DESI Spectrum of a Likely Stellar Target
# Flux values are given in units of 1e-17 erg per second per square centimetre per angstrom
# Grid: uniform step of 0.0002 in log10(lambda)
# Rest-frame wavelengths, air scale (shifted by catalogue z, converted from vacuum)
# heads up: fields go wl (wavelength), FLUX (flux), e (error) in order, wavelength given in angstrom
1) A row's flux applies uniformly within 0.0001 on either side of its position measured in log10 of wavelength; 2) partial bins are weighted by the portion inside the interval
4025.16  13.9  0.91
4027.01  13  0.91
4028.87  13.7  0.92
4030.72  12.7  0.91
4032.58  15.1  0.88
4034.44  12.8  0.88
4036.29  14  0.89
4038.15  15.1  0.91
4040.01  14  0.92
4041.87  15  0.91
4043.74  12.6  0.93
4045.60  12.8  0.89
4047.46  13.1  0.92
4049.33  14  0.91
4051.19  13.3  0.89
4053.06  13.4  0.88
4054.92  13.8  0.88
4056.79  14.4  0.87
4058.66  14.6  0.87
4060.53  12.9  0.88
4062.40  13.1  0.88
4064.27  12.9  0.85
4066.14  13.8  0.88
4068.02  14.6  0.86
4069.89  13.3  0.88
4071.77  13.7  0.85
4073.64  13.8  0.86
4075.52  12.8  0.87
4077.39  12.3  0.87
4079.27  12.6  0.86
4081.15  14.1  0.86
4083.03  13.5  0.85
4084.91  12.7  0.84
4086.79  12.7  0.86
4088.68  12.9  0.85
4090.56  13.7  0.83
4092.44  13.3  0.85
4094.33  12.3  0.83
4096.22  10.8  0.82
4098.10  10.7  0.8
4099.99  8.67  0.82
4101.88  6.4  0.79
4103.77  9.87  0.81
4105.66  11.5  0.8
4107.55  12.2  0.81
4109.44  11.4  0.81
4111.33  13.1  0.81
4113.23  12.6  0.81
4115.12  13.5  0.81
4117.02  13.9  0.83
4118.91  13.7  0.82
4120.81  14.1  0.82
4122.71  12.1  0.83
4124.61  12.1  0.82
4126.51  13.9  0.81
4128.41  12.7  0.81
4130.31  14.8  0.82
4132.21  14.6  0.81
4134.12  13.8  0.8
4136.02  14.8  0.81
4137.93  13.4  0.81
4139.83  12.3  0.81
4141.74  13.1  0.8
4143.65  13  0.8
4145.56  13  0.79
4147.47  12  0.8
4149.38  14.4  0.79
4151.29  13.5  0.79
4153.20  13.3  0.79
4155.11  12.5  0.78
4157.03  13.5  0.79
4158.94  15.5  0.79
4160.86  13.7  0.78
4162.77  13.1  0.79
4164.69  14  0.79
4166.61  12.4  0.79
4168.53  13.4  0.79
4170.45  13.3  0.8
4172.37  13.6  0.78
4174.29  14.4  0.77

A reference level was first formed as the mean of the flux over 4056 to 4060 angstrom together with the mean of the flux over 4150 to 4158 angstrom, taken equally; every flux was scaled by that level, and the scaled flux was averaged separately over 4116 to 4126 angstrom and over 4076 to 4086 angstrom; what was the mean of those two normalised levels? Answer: 0.95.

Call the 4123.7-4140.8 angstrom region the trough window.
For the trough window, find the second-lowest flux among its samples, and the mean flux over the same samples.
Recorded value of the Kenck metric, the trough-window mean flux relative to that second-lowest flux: 1.11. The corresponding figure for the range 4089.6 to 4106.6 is 1.25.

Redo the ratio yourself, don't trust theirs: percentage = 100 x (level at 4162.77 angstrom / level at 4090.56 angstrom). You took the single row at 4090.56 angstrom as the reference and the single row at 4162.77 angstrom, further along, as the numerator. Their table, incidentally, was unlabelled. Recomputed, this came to 96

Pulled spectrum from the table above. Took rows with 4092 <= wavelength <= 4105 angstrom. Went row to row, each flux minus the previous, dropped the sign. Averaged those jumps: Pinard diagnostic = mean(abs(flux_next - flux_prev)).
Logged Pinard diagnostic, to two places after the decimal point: 1.73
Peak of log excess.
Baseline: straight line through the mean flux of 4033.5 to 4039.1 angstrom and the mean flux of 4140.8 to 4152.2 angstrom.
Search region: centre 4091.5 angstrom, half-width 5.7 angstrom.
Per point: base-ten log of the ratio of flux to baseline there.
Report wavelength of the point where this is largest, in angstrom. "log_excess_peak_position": 4090.56 angstrom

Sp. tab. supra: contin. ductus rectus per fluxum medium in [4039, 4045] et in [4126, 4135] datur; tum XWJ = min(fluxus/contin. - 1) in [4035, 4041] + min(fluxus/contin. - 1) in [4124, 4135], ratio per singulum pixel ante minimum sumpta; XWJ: -0.12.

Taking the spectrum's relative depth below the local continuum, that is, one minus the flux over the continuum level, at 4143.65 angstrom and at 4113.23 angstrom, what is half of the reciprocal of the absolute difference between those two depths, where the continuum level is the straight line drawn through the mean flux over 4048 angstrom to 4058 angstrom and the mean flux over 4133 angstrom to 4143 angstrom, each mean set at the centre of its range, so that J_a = 13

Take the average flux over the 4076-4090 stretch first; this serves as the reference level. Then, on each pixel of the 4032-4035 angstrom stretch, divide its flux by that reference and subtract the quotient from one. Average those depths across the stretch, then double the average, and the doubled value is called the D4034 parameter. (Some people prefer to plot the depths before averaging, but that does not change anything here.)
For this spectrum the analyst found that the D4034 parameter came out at -0.15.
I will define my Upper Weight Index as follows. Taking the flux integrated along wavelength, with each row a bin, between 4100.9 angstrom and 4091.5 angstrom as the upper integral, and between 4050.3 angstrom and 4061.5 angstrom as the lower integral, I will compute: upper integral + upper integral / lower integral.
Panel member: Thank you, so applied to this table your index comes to 106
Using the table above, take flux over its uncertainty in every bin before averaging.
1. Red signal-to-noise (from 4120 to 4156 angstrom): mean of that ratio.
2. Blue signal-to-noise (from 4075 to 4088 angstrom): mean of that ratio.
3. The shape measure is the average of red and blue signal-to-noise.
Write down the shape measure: 15.8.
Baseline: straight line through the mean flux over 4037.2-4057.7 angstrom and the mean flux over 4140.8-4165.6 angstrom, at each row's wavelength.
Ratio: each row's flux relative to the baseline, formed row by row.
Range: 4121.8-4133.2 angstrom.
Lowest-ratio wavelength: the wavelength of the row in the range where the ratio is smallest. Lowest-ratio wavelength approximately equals 4122.71 angstrom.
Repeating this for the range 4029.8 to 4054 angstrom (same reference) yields 4043.74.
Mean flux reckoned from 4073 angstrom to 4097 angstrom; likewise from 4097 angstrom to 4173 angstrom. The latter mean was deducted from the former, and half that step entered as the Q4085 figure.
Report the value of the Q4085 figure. 0.0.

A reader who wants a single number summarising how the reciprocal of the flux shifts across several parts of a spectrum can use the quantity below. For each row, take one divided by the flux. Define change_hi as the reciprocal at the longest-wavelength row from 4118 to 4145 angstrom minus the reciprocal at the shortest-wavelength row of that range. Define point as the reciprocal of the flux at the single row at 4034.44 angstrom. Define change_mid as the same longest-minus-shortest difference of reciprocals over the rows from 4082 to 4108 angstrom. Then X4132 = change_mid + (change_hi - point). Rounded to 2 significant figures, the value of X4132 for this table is -0.066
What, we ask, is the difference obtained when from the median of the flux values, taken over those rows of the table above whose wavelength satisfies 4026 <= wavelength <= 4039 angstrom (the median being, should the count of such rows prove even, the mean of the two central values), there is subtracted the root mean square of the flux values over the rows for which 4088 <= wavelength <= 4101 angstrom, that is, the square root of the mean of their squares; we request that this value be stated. 1.8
